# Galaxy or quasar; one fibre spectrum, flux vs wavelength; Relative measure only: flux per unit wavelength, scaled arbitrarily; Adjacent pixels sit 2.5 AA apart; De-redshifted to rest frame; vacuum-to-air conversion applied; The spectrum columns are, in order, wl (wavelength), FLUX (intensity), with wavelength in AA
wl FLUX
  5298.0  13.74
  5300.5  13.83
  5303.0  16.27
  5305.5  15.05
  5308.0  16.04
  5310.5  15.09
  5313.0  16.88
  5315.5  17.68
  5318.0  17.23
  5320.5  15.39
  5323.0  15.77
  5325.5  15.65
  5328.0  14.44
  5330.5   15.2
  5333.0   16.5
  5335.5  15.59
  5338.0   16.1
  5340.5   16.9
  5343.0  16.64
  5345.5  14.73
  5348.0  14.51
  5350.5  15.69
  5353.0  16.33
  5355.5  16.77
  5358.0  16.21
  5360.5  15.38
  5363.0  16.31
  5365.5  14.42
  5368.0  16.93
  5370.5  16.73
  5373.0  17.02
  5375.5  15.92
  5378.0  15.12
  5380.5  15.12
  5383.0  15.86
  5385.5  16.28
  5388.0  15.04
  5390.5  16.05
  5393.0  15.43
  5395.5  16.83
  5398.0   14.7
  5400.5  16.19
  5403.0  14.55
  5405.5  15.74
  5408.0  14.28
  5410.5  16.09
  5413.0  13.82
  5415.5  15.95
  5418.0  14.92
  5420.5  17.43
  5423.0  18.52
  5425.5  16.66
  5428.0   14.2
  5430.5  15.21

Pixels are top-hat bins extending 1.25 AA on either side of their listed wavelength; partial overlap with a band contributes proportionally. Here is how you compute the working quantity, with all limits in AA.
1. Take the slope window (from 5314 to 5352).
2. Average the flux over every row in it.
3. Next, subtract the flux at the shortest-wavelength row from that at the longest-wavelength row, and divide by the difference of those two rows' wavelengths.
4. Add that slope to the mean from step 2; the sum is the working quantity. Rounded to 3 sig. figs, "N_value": 15.8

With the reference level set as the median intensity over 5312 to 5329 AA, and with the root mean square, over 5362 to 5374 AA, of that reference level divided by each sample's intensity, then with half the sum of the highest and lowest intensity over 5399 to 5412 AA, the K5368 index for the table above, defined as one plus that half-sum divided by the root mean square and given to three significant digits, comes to 16.6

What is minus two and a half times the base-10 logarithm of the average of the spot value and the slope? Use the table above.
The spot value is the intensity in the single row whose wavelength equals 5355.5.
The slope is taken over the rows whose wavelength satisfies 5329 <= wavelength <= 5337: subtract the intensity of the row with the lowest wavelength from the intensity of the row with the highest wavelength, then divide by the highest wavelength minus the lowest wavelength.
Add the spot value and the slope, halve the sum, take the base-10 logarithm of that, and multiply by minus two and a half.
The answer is -2.31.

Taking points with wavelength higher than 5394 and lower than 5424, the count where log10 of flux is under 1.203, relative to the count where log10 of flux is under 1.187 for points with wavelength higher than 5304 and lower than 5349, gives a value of 1.2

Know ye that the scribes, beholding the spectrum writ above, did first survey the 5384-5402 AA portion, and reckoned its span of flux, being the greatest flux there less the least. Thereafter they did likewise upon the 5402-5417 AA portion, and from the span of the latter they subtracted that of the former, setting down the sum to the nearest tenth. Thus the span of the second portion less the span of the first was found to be 0.1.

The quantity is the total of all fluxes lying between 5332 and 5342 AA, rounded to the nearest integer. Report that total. 65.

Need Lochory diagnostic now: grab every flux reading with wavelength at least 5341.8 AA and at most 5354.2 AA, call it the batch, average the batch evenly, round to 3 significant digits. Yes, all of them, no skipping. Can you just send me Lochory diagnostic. 15.6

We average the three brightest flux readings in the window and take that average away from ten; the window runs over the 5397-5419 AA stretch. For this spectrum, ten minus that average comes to -6.1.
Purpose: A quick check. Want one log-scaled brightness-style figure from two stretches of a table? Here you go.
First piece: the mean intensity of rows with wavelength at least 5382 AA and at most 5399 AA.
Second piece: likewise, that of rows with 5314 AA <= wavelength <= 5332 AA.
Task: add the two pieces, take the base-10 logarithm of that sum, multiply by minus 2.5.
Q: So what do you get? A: -3.75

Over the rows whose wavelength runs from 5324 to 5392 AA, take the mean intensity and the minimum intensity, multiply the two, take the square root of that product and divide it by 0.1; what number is 151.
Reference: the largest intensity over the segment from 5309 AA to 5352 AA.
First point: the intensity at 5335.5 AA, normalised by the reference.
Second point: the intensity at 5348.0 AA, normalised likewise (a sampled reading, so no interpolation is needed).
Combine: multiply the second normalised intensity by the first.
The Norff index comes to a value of 0.72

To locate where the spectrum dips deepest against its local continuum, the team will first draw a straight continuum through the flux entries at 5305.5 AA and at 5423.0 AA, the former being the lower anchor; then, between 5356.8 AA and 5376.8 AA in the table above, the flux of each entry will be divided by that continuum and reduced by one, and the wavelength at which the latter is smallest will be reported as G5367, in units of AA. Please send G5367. 5365.5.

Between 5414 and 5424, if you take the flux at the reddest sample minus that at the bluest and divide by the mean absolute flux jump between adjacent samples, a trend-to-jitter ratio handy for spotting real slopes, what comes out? 1.7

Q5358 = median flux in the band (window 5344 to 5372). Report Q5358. 16.2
